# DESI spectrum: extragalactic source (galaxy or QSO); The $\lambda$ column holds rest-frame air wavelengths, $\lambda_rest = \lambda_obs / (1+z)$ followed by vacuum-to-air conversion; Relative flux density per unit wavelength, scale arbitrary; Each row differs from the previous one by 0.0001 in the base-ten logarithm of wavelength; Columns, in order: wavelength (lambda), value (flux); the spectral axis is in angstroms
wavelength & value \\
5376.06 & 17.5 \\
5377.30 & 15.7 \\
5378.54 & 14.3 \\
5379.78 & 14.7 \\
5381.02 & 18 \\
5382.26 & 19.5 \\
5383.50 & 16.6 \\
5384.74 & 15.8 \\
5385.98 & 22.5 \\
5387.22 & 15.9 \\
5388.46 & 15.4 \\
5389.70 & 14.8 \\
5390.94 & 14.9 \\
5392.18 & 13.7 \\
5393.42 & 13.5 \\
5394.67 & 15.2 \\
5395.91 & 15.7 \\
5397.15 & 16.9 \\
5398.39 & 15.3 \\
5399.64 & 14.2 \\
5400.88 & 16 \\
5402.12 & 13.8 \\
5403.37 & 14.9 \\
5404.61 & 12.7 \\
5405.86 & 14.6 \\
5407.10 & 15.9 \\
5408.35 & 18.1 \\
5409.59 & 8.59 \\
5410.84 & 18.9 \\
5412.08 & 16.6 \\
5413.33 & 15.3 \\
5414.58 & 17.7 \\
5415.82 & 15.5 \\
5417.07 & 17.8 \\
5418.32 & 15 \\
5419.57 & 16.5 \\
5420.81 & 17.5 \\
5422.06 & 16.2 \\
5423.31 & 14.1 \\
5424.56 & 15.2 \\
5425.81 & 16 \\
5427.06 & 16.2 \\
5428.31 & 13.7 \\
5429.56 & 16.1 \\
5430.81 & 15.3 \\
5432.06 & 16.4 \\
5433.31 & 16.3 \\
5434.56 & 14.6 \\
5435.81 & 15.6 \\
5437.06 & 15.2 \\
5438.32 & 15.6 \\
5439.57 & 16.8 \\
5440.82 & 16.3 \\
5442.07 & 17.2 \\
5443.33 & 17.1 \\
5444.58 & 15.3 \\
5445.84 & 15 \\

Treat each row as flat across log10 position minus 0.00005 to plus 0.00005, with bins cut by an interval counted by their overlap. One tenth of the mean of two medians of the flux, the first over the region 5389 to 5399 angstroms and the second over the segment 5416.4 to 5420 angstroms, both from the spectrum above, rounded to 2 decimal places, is 1.58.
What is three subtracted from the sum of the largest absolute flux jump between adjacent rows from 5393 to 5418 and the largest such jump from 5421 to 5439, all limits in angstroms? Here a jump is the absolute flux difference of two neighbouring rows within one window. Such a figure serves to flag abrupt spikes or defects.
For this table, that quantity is 10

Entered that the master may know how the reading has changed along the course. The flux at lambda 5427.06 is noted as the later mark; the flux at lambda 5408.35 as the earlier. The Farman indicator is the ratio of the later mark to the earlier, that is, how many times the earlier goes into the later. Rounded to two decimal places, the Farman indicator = 0.90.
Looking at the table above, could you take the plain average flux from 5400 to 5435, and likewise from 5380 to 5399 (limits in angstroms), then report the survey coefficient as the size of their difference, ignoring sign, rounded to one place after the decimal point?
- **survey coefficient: 0.7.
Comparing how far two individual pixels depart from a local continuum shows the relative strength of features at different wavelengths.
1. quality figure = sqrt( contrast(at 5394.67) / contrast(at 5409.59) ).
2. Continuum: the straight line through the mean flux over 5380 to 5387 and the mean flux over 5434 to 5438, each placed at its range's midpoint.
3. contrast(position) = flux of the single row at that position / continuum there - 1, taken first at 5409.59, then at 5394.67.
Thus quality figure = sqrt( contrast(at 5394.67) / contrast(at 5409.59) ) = 0.5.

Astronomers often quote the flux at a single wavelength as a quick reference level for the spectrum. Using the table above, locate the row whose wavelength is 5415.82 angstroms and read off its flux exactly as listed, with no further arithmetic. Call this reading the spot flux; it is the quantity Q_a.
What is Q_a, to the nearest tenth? 15.5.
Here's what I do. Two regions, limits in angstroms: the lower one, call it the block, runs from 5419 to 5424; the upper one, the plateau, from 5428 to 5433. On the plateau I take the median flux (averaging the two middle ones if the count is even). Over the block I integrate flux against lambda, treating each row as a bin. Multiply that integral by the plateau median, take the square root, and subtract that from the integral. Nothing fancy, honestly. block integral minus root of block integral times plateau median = 44.8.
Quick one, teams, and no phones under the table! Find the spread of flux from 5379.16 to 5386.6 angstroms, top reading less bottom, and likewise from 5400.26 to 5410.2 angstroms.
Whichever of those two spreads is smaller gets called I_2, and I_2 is 7.8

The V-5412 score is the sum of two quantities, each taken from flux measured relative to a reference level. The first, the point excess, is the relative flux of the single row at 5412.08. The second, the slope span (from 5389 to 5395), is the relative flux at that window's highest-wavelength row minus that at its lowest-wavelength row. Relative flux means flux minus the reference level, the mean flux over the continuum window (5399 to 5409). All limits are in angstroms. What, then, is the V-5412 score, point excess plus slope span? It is 2.0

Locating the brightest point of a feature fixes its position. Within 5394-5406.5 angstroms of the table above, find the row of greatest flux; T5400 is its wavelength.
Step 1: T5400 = 5397.15 angstroms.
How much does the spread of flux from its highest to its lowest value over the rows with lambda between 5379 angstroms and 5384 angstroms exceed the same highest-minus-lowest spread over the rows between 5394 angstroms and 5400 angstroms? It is 2.1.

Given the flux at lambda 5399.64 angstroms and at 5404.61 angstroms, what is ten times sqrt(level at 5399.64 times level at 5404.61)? 134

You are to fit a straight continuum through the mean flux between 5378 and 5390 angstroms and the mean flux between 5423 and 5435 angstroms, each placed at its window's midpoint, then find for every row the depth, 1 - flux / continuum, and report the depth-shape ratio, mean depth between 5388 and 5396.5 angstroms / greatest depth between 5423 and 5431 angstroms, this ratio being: 1.0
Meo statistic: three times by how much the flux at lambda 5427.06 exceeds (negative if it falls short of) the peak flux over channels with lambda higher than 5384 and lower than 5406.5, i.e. -18.9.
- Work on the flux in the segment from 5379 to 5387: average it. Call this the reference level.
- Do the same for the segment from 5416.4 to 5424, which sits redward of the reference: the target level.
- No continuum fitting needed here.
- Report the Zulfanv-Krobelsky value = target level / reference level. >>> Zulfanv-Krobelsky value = 0.91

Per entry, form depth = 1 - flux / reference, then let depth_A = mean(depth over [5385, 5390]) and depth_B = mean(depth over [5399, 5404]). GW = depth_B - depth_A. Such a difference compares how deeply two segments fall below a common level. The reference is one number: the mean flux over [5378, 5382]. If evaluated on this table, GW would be 0.15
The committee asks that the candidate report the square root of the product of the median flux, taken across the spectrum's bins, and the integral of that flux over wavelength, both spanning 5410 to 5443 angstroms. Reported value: 92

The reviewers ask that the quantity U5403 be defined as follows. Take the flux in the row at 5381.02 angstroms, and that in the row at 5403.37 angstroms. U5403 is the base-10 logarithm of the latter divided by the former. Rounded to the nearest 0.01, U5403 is -0.08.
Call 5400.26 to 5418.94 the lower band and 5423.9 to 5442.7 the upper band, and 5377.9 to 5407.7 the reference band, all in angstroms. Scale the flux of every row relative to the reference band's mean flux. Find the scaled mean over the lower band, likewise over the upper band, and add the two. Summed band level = 2.00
